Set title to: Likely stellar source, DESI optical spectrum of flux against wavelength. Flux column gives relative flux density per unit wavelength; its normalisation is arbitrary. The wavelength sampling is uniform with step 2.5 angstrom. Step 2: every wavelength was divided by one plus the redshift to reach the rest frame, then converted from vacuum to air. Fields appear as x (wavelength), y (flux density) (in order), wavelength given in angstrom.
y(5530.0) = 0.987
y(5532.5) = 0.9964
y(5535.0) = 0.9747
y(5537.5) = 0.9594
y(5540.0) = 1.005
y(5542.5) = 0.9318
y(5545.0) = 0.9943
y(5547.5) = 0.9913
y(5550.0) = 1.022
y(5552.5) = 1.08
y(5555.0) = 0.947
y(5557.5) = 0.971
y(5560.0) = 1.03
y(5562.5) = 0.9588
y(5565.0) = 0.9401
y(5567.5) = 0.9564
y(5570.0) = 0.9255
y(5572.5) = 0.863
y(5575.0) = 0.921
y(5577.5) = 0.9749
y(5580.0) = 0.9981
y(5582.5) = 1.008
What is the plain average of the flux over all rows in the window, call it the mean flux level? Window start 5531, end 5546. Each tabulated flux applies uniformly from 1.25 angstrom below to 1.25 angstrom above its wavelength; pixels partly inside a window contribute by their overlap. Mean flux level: 0.98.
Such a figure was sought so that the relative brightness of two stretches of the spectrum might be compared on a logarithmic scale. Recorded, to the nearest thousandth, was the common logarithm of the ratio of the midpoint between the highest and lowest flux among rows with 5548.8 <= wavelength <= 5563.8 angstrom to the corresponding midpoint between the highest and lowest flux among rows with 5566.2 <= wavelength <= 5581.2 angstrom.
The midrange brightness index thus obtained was 0.037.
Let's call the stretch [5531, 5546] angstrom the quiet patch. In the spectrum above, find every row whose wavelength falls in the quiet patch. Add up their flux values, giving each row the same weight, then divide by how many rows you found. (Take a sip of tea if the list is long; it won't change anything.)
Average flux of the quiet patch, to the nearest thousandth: 0.977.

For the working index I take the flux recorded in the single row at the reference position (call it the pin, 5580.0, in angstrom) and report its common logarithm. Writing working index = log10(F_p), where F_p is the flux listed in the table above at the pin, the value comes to 0.00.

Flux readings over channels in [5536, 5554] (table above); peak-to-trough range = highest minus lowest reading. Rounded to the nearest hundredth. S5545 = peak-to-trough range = 0.15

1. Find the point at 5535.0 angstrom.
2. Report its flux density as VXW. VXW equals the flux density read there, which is 0.9747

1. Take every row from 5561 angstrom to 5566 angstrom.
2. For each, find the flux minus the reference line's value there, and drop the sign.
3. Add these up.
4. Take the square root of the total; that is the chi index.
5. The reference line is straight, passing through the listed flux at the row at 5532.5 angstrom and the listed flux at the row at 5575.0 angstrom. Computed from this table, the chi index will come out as 0.13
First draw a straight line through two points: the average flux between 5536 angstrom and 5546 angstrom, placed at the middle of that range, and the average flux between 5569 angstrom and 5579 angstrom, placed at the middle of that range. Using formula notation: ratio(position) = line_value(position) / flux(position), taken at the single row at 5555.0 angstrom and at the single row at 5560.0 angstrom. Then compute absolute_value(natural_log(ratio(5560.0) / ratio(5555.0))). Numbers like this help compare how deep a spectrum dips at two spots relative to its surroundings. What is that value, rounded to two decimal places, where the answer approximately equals 0.09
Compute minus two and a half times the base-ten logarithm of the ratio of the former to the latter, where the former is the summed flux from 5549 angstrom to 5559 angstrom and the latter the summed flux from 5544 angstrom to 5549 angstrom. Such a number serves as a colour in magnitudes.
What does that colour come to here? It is -0.8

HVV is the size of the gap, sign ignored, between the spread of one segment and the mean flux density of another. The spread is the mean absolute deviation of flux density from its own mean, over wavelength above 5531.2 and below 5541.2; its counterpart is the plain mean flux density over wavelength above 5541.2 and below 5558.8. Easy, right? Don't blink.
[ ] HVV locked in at 0.974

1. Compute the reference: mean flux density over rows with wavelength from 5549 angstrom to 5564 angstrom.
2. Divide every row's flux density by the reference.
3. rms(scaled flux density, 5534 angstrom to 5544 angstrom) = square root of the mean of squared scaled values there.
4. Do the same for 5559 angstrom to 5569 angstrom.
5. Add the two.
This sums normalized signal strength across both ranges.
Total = 1.94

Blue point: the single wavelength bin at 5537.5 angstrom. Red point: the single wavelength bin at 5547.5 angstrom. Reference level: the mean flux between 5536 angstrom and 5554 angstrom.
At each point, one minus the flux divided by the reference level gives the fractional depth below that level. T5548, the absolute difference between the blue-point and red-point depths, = 0.032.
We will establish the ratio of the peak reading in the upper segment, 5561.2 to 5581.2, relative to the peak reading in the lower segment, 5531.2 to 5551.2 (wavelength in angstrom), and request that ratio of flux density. 0.98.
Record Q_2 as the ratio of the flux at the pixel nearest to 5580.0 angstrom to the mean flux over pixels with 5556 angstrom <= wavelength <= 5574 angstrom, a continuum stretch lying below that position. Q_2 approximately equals 1.05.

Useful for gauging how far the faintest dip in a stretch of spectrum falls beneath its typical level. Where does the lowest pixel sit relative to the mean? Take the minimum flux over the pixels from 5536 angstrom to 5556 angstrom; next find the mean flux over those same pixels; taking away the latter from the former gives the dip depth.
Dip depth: -0.06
